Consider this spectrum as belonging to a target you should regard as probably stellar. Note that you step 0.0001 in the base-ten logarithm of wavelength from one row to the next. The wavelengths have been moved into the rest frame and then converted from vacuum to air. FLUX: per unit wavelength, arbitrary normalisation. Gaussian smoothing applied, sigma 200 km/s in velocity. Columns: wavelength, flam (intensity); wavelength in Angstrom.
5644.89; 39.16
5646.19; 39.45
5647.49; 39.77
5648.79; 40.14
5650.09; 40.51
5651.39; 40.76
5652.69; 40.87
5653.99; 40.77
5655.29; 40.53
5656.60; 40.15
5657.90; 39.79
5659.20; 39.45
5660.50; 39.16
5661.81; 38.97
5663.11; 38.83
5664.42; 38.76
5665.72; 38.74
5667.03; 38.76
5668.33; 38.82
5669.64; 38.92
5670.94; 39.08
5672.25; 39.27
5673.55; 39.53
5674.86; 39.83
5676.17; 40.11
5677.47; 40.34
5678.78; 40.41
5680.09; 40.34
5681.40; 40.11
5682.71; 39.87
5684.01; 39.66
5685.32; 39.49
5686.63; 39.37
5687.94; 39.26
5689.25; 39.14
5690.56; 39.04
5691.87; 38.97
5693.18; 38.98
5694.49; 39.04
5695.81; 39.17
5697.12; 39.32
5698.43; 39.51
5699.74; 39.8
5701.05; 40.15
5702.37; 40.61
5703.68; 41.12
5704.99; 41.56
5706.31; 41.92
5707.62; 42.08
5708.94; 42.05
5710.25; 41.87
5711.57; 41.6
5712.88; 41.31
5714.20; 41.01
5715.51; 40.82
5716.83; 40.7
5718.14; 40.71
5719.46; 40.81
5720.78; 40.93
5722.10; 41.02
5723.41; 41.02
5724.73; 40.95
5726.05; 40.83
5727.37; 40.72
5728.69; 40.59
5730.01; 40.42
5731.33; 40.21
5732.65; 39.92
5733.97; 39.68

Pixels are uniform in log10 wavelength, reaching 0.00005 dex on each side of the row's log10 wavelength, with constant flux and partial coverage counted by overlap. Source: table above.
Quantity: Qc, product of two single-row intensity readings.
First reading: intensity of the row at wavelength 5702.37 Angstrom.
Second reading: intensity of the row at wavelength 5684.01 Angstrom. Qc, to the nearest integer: 1611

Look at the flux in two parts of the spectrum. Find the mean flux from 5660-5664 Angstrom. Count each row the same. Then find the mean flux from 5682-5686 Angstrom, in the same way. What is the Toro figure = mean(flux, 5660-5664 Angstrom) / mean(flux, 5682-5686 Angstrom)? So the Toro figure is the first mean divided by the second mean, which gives 0.98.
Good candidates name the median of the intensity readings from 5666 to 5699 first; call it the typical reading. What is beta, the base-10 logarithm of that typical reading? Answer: 1.59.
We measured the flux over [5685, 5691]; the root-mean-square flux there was 39.3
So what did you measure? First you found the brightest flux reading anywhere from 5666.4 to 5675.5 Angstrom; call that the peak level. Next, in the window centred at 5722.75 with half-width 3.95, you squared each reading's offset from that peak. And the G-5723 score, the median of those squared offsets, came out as 1.2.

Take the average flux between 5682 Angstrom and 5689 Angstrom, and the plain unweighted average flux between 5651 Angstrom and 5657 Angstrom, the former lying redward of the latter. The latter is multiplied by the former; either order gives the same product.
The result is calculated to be 1606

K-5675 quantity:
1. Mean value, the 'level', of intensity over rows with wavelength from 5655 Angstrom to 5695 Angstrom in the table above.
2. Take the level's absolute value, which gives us 39.4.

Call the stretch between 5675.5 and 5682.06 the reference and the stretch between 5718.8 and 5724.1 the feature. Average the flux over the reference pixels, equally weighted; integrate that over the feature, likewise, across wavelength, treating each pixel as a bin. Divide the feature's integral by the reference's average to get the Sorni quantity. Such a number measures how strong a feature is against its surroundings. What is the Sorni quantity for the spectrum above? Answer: 5.4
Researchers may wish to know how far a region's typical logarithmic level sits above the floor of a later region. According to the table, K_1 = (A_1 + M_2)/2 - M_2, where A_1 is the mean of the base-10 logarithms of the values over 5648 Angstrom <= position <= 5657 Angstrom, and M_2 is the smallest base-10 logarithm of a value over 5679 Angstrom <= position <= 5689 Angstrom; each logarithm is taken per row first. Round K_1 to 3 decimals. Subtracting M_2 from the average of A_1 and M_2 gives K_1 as 0.007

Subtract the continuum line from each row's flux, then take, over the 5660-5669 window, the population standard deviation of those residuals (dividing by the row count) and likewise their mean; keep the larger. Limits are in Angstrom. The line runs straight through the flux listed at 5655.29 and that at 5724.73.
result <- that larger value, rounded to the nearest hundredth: 0.15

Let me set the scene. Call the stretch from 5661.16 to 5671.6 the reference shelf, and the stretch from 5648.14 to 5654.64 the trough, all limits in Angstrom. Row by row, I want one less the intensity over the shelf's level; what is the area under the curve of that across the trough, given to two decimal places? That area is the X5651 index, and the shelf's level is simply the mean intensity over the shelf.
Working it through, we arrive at -0.29 Angstrom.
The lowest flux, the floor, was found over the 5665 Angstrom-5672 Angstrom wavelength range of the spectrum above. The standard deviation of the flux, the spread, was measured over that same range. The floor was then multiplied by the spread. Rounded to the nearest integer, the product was 5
